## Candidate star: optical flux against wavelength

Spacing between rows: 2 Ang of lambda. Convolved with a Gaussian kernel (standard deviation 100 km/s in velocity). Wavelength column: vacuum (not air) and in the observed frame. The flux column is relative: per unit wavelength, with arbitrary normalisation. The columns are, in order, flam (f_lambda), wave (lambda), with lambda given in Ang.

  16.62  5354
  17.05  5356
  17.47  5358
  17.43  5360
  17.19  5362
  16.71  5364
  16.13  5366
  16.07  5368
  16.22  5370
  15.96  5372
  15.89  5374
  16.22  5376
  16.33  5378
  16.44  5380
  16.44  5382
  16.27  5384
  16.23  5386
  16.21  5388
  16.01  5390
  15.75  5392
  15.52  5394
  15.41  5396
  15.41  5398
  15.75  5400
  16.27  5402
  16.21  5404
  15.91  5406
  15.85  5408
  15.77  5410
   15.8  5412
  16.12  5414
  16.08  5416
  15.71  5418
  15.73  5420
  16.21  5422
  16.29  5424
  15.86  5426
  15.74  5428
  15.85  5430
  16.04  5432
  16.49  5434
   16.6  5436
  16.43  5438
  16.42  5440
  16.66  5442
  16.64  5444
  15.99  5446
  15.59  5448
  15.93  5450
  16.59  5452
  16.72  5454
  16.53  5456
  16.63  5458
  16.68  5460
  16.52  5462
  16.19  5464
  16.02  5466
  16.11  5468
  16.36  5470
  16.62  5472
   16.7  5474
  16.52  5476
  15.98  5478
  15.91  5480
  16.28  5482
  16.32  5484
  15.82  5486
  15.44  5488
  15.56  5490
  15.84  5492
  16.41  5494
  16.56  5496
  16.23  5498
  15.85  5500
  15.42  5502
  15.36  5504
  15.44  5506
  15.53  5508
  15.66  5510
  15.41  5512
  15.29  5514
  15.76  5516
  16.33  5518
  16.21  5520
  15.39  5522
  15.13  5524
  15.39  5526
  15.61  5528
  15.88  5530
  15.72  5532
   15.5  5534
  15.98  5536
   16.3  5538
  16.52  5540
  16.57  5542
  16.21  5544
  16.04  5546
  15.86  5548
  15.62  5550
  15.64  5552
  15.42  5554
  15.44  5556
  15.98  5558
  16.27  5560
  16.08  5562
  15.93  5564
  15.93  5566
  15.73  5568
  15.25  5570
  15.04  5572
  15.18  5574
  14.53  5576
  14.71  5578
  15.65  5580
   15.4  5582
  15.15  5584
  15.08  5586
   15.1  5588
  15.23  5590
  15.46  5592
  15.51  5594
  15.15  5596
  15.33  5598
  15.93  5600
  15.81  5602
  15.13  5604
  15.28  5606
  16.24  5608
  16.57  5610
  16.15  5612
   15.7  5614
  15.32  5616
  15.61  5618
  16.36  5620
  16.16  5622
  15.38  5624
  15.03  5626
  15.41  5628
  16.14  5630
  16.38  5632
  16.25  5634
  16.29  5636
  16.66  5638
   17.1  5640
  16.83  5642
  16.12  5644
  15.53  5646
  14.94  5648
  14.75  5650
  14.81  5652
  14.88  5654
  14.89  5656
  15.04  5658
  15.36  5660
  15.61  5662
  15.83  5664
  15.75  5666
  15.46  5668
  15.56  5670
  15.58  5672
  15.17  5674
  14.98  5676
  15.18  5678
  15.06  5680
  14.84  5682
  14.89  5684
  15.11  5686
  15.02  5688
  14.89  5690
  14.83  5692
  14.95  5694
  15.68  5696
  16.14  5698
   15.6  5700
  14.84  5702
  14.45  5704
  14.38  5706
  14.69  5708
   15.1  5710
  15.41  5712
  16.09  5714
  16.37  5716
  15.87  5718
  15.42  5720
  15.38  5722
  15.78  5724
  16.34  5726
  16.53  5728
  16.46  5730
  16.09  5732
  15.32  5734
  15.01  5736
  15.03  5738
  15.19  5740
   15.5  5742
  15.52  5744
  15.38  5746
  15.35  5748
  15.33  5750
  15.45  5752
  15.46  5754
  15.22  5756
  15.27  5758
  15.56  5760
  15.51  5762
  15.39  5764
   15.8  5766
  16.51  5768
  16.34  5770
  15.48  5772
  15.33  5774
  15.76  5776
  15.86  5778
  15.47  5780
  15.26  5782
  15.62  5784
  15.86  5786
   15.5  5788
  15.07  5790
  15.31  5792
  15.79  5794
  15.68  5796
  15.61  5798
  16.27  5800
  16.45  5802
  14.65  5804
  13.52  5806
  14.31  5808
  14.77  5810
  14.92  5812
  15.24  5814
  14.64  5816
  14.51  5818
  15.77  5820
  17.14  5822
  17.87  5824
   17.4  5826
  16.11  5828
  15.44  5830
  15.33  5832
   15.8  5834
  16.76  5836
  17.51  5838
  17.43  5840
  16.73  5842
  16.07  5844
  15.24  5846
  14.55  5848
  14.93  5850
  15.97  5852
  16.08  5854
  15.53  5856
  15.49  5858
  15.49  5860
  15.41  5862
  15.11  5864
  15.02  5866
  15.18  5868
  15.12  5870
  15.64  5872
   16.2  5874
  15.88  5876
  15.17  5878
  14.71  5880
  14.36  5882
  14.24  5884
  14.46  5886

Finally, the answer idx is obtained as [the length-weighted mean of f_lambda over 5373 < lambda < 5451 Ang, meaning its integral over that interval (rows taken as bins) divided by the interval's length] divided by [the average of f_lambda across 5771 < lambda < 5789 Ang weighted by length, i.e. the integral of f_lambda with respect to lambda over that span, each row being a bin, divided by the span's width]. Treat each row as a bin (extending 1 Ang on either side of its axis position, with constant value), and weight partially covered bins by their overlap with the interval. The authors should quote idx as 1.03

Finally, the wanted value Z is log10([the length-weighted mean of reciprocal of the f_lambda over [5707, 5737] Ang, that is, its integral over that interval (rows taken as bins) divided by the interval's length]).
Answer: -1.20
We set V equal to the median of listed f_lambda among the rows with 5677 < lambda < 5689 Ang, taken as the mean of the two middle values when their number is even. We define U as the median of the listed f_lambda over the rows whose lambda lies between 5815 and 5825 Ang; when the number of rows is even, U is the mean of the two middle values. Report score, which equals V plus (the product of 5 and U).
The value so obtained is 93.9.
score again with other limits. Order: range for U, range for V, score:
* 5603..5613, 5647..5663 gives 95.7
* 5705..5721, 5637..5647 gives 93.7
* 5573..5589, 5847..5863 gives 91.1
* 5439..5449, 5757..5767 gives 97.6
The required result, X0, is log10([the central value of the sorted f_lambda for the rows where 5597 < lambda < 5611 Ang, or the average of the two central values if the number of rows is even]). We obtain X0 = 1.199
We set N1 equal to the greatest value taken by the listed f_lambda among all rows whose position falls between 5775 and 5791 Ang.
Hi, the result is 15.86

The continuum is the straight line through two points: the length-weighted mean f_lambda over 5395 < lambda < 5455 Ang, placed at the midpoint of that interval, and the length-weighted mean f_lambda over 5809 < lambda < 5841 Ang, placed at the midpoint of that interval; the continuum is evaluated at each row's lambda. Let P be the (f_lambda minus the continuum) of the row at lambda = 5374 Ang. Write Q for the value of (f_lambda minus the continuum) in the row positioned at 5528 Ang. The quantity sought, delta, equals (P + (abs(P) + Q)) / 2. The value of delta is -0.23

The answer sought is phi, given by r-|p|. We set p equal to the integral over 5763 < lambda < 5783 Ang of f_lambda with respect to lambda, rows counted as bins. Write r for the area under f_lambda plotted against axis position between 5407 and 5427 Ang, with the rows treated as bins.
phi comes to 4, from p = 314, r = 319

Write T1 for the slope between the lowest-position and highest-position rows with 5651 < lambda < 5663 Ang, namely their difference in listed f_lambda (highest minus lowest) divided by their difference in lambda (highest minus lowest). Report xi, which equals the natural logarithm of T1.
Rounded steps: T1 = 0.080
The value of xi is -2.5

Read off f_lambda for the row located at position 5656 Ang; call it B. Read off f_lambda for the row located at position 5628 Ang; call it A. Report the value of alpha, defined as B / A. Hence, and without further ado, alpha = 0.97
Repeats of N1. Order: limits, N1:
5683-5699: 16.14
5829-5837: 16.76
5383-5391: 16.27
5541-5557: 16.57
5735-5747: 15.52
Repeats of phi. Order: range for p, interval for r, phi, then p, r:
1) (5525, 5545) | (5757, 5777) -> -5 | 319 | 314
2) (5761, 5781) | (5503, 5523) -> -2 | 315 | 313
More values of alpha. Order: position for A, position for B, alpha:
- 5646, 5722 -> 0.99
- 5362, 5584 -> 0.88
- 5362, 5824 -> 1.04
